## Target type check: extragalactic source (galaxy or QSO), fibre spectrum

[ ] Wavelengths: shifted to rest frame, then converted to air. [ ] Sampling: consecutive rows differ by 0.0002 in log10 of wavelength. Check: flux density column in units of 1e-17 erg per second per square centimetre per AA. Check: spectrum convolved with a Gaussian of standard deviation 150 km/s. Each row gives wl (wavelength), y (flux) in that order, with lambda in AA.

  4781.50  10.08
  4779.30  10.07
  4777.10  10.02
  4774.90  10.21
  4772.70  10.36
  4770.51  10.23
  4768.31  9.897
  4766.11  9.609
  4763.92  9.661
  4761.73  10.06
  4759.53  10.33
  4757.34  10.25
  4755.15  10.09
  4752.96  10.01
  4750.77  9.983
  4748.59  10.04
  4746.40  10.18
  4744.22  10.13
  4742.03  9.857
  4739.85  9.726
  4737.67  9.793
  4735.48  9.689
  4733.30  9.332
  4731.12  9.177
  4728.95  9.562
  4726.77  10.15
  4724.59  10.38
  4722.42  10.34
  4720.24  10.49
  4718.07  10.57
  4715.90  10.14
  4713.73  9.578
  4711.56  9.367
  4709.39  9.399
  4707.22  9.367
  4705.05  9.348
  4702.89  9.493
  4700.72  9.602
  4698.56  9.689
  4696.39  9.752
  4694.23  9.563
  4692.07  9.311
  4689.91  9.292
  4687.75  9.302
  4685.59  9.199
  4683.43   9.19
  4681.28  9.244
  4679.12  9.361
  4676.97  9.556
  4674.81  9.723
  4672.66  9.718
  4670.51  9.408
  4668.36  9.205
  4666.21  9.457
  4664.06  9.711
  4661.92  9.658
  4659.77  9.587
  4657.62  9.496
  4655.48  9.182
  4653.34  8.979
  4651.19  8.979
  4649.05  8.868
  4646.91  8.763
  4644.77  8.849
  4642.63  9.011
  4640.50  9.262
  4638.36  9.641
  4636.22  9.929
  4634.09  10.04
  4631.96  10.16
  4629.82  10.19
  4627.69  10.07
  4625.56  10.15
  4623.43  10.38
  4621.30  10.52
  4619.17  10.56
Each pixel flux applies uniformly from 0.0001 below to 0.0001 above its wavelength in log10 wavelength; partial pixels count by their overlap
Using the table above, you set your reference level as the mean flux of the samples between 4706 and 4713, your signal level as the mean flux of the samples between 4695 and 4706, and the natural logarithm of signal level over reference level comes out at 0.02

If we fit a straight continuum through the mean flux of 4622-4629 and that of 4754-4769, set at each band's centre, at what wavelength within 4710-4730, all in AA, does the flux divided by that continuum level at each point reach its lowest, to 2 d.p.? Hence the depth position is 4711.56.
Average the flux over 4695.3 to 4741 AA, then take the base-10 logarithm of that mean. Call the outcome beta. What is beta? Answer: 0.989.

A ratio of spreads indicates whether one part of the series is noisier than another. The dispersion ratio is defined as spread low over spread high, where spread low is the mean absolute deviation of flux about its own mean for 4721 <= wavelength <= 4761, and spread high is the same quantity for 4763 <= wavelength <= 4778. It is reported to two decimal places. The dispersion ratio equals 1.17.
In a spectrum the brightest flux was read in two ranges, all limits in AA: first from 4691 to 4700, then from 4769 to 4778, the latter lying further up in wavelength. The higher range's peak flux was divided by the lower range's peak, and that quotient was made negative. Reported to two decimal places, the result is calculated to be -1.06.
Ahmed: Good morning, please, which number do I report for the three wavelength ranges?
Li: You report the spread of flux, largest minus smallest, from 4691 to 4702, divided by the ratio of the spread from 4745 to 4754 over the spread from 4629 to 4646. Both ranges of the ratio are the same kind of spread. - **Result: 3.0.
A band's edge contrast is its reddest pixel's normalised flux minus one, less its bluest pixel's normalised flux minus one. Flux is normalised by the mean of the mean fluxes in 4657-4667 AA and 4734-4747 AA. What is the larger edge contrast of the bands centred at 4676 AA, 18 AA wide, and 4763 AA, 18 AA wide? 0.01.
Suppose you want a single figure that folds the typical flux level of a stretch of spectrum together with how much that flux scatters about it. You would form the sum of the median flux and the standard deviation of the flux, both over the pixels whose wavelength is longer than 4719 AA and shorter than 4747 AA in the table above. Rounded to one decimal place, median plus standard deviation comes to 10.3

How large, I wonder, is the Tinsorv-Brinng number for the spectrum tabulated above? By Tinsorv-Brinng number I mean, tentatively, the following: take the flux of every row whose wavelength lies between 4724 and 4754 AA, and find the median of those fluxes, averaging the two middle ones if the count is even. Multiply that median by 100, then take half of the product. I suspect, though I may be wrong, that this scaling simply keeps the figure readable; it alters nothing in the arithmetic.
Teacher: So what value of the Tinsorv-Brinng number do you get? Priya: 496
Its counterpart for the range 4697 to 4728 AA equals 482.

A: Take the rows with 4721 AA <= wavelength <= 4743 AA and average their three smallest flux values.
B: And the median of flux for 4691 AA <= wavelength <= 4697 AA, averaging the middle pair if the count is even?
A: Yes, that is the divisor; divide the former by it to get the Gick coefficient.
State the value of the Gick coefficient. 0.98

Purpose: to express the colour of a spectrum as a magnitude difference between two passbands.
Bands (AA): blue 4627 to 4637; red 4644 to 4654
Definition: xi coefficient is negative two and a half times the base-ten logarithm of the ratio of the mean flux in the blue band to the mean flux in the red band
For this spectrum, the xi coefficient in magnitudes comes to -0.14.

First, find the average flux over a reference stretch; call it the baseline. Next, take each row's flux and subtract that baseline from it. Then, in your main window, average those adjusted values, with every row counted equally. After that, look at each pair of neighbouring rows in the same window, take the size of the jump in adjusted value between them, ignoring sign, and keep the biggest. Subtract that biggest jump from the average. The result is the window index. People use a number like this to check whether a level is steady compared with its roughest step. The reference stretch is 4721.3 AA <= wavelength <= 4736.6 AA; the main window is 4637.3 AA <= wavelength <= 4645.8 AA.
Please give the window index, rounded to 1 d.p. -1.0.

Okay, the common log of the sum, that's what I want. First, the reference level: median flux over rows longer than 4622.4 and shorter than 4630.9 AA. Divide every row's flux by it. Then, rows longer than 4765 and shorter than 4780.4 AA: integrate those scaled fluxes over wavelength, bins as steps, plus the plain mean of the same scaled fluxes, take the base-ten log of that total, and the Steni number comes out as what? 1.21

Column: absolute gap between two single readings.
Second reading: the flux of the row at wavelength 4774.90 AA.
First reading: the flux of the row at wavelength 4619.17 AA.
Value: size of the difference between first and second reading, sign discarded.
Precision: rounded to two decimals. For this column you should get 0.35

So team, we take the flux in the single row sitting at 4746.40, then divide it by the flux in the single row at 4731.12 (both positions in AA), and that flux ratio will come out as 1.11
